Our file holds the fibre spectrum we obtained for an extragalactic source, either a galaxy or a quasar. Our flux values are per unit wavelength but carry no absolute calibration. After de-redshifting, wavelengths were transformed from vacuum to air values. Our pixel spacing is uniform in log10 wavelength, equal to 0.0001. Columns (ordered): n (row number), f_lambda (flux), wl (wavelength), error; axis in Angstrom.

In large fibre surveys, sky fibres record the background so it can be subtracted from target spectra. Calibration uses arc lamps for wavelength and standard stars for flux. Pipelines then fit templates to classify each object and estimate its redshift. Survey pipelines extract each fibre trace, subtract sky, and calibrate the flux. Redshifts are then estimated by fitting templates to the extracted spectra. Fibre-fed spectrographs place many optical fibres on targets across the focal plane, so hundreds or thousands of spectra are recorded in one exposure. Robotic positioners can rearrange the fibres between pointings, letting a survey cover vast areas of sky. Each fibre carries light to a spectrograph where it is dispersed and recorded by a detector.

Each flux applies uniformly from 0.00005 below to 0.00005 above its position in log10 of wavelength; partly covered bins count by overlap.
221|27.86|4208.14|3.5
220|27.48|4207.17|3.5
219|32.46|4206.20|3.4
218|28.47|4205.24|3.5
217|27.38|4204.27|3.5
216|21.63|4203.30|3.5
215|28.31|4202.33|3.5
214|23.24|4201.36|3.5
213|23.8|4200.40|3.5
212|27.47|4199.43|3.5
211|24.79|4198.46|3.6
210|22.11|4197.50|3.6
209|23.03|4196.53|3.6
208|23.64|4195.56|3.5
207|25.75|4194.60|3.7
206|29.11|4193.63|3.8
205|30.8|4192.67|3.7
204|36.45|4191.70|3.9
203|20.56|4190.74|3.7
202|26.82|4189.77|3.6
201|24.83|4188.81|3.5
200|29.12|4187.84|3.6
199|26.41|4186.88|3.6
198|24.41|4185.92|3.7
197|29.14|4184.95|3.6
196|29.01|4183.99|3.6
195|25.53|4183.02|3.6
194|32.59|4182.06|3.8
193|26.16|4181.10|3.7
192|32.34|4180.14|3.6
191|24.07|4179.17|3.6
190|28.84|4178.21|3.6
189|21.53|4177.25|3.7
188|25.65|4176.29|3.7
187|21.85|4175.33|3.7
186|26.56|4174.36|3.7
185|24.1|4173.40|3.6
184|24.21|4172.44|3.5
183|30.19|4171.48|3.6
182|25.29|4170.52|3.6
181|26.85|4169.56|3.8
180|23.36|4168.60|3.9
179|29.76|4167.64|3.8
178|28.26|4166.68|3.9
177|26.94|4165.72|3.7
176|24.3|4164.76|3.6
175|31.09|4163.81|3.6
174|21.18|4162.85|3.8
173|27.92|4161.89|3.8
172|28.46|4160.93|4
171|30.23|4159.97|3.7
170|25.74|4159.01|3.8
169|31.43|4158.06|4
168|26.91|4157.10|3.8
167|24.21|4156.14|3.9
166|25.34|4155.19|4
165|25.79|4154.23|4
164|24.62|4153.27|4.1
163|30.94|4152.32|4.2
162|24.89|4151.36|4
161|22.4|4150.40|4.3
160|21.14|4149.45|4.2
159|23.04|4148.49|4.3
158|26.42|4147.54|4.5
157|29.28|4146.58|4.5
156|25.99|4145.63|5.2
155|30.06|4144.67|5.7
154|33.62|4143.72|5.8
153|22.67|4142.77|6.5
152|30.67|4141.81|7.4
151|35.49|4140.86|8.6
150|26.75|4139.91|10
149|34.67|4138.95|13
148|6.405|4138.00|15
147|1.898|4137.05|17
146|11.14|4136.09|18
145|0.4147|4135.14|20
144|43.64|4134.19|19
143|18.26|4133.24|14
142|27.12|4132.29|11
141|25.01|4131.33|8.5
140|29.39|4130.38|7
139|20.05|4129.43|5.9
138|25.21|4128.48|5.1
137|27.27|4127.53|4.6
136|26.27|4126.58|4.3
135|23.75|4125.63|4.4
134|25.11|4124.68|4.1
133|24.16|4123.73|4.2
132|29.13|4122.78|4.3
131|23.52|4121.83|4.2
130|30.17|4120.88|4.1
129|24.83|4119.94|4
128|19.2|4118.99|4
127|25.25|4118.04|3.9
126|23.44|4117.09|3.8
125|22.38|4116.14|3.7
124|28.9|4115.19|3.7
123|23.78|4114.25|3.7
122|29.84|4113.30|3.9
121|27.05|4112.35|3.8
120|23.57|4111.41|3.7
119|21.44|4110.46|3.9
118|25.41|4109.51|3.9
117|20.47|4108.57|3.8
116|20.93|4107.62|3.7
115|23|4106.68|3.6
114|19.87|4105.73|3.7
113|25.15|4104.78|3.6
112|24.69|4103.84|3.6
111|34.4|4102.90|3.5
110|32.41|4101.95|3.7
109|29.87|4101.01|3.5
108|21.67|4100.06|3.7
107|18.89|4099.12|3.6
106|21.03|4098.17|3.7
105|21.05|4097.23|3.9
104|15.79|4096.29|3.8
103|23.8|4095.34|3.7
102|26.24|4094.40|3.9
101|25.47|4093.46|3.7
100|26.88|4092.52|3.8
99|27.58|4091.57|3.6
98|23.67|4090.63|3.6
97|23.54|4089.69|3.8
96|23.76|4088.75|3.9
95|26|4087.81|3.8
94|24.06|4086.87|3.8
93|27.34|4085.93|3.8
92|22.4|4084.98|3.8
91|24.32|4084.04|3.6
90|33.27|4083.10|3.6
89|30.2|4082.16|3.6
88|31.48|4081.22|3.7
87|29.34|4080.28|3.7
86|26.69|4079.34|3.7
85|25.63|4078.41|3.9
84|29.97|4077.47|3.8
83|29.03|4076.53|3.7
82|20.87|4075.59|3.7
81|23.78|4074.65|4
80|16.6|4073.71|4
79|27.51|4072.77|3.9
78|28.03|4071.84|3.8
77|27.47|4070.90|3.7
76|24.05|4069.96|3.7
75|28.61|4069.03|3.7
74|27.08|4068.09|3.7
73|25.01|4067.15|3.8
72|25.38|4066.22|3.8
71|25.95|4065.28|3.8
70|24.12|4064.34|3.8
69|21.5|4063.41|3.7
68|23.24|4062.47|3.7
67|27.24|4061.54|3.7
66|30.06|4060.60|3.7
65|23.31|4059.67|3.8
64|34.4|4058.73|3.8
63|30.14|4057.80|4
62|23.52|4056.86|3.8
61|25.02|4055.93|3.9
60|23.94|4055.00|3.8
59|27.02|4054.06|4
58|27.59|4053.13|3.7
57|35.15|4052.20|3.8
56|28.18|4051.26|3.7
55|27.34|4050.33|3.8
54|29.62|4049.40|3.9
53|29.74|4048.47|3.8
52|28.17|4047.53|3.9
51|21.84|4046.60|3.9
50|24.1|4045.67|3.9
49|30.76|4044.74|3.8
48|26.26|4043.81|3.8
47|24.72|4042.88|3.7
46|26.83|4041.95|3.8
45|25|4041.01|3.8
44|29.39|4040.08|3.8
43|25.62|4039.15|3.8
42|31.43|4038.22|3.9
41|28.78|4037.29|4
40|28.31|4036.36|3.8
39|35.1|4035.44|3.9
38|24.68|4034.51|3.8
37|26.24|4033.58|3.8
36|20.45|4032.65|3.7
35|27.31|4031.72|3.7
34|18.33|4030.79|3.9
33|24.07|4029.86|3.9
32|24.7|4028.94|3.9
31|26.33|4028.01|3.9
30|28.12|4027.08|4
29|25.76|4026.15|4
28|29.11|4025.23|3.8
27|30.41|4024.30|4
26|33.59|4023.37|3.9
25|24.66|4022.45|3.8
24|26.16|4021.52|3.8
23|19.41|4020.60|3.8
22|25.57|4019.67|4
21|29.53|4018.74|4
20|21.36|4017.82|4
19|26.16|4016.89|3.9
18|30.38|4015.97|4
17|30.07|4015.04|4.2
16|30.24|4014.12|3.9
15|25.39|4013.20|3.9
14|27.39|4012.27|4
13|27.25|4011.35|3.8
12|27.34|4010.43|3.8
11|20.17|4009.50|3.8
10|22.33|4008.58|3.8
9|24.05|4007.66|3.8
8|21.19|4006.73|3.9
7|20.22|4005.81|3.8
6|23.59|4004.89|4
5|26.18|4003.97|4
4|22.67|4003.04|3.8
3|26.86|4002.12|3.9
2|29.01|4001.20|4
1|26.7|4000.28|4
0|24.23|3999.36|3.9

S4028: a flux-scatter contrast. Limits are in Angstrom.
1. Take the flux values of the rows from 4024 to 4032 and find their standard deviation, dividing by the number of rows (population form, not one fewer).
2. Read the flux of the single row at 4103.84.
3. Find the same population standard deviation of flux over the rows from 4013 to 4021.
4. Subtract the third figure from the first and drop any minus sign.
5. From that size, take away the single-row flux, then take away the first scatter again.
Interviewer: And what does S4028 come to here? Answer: -28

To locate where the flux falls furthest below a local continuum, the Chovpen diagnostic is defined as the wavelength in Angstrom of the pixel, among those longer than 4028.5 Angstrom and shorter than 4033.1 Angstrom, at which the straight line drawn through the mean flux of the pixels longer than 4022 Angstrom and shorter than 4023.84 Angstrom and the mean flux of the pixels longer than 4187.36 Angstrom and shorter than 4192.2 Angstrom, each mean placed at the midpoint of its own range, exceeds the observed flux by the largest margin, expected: 4030.79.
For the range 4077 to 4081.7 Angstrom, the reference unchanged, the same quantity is 4078.41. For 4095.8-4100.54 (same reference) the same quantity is 4096.29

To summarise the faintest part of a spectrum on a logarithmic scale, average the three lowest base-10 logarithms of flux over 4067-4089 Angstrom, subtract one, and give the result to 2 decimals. 0.30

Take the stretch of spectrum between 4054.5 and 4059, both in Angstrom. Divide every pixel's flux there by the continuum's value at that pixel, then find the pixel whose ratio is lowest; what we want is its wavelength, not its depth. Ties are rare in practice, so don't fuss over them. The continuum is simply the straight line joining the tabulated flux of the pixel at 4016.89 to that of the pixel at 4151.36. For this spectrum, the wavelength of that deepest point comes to 4056.86 Angstrom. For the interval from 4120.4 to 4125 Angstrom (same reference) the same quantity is 4121.83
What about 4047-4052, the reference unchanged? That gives 4050.33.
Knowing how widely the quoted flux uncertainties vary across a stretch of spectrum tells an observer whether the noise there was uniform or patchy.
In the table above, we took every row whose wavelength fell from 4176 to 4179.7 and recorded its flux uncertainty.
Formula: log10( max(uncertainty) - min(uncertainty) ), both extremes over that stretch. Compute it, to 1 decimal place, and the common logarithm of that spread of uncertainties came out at -1.0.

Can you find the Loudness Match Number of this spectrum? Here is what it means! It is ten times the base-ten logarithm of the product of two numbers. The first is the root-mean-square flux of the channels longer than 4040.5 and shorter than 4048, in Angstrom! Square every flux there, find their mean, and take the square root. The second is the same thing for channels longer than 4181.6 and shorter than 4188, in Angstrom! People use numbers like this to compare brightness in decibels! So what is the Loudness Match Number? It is 28.7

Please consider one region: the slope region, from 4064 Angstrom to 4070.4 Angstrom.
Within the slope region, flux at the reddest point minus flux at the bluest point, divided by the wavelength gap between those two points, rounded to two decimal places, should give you -0.01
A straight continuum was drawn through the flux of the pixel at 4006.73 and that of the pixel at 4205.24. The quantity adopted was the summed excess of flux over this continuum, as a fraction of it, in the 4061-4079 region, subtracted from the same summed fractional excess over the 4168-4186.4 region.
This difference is -2.2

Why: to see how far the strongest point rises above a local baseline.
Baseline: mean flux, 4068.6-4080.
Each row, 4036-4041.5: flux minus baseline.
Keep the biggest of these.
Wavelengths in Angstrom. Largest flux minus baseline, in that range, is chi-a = 5.7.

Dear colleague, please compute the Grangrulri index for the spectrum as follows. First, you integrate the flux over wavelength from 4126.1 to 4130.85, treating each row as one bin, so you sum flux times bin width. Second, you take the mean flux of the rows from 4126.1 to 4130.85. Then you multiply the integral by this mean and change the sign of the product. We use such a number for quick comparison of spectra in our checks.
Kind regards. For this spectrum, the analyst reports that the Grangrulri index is -3124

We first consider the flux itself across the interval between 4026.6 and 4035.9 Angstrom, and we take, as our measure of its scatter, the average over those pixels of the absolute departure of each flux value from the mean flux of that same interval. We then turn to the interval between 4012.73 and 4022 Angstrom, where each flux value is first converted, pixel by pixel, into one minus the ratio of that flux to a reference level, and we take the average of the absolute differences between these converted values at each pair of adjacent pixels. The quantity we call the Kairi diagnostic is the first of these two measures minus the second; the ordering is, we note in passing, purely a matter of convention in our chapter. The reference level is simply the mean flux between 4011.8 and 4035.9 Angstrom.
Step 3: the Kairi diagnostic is 2.9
